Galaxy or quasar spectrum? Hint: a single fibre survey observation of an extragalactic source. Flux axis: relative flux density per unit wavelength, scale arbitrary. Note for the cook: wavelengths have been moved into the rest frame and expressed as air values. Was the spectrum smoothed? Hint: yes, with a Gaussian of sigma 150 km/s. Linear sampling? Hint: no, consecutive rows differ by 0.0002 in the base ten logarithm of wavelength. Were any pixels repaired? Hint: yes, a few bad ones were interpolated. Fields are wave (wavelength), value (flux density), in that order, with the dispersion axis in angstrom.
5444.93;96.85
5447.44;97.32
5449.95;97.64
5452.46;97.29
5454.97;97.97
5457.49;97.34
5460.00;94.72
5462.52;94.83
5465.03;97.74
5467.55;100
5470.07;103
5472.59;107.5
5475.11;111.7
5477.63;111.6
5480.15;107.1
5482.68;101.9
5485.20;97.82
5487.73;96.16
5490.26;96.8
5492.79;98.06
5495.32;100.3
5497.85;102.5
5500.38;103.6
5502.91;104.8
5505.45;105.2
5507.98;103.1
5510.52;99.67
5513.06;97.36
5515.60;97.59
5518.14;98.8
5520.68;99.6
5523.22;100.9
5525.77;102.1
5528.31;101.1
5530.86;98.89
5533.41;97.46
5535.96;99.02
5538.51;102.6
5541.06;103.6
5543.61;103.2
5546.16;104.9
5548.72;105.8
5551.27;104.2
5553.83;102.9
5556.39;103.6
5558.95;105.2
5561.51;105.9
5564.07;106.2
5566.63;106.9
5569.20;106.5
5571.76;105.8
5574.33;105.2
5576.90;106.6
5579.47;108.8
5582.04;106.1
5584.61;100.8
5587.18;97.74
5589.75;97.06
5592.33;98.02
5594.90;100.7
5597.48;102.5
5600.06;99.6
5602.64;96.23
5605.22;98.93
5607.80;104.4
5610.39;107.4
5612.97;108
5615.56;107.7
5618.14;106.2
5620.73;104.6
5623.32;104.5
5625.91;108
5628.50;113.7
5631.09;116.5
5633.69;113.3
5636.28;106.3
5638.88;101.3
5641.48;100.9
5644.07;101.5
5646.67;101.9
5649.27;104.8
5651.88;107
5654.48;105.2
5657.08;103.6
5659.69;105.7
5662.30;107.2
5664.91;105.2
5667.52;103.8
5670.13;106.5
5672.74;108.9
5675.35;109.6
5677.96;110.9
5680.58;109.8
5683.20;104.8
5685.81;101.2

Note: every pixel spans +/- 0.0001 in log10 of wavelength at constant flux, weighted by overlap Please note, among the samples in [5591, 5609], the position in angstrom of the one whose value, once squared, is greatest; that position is 5607.80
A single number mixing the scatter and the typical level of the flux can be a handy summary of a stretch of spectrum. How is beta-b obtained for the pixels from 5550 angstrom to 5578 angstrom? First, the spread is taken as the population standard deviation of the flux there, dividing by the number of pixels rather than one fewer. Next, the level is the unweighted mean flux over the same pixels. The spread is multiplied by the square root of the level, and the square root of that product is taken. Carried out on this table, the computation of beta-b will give 3.6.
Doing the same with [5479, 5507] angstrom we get 6.0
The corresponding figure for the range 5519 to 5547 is 4.7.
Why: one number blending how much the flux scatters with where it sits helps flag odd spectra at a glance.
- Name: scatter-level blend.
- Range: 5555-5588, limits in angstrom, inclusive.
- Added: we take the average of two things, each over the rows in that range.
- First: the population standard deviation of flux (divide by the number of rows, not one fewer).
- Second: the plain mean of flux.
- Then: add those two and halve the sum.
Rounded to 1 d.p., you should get 53.9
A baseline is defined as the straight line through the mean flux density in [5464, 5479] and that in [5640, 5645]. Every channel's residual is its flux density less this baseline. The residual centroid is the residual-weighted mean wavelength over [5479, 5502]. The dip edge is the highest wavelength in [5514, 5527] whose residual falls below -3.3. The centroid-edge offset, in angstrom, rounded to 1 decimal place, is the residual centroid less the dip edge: -30.3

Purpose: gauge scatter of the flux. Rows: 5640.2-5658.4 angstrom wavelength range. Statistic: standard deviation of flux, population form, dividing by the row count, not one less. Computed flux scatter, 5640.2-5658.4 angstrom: 2.1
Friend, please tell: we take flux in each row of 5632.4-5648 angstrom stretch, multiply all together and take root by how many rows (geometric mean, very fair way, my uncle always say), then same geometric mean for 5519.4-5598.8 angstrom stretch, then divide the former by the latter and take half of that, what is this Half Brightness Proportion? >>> 0.506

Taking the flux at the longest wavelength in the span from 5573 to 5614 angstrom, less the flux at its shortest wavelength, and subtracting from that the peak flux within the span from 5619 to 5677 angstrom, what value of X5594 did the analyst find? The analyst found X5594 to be -114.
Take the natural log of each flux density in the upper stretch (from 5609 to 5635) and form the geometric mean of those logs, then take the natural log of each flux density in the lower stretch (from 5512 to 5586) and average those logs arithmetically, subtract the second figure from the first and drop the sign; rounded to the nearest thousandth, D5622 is 0.056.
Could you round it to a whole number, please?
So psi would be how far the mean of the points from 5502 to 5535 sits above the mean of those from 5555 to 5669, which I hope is -4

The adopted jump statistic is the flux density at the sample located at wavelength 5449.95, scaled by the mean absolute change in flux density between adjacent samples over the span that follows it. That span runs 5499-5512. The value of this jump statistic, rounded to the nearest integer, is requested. 55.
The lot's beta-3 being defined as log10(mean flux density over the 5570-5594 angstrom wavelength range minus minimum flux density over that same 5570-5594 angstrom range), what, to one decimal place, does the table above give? 0.8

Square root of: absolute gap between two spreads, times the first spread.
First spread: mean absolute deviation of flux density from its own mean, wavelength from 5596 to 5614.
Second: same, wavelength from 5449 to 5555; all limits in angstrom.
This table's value 1.0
